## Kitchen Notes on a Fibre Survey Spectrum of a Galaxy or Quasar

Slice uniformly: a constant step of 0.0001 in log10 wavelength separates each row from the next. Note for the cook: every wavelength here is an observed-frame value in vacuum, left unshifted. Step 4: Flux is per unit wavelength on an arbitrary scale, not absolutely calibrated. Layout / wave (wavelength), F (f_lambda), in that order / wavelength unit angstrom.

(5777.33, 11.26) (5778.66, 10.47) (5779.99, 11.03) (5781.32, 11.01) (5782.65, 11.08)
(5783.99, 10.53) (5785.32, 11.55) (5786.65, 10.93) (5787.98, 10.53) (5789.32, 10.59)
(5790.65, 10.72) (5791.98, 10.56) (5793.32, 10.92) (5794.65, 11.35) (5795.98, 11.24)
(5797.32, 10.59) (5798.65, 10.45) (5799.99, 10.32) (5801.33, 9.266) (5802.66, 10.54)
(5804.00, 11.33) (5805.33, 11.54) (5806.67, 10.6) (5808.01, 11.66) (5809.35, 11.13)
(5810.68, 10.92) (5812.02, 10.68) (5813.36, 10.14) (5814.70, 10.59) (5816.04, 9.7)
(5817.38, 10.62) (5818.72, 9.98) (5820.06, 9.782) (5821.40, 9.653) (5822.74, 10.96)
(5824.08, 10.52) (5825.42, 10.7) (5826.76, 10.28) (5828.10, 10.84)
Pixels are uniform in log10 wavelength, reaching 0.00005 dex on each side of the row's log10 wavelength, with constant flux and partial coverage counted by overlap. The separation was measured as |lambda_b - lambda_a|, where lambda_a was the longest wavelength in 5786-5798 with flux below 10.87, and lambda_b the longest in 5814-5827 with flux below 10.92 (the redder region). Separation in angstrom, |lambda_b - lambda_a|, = 29.4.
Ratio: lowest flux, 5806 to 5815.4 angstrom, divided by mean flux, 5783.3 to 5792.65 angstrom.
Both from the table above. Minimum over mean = 0.94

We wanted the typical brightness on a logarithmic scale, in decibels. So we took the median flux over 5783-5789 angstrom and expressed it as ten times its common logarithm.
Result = 10.3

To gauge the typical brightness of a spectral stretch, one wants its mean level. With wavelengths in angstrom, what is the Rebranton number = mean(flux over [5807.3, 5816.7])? 10.7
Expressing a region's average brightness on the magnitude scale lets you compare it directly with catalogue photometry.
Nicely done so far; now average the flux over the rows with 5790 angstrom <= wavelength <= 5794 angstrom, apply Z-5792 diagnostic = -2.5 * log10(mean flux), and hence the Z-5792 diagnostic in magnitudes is -2.58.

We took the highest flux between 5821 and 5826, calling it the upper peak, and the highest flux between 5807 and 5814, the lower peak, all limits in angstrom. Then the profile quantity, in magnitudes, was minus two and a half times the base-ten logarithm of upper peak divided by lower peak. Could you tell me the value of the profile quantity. 0.067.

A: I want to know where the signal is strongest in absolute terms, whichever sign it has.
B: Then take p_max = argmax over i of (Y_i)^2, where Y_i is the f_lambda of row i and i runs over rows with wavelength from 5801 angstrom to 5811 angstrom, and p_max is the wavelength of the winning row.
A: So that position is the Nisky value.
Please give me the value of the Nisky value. 5808.01 angstrom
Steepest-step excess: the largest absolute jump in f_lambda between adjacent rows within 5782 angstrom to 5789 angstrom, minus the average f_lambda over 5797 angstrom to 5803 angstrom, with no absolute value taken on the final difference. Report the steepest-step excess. -9.2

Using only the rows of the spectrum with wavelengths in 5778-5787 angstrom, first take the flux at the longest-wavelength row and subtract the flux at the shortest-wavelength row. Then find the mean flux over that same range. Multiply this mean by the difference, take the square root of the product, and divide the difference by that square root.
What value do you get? 0.205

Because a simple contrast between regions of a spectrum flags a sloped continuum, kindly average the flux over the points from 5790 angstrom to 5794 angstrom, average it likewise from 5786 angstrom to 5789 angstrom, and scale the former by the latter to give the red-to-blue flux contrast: 1.00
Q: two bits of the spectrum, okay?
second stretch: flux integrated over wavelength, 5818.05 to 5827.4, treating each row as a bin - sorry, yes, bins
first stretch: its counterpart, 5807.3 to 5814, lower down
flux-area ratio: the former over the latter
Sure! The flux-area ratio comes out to 1.3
